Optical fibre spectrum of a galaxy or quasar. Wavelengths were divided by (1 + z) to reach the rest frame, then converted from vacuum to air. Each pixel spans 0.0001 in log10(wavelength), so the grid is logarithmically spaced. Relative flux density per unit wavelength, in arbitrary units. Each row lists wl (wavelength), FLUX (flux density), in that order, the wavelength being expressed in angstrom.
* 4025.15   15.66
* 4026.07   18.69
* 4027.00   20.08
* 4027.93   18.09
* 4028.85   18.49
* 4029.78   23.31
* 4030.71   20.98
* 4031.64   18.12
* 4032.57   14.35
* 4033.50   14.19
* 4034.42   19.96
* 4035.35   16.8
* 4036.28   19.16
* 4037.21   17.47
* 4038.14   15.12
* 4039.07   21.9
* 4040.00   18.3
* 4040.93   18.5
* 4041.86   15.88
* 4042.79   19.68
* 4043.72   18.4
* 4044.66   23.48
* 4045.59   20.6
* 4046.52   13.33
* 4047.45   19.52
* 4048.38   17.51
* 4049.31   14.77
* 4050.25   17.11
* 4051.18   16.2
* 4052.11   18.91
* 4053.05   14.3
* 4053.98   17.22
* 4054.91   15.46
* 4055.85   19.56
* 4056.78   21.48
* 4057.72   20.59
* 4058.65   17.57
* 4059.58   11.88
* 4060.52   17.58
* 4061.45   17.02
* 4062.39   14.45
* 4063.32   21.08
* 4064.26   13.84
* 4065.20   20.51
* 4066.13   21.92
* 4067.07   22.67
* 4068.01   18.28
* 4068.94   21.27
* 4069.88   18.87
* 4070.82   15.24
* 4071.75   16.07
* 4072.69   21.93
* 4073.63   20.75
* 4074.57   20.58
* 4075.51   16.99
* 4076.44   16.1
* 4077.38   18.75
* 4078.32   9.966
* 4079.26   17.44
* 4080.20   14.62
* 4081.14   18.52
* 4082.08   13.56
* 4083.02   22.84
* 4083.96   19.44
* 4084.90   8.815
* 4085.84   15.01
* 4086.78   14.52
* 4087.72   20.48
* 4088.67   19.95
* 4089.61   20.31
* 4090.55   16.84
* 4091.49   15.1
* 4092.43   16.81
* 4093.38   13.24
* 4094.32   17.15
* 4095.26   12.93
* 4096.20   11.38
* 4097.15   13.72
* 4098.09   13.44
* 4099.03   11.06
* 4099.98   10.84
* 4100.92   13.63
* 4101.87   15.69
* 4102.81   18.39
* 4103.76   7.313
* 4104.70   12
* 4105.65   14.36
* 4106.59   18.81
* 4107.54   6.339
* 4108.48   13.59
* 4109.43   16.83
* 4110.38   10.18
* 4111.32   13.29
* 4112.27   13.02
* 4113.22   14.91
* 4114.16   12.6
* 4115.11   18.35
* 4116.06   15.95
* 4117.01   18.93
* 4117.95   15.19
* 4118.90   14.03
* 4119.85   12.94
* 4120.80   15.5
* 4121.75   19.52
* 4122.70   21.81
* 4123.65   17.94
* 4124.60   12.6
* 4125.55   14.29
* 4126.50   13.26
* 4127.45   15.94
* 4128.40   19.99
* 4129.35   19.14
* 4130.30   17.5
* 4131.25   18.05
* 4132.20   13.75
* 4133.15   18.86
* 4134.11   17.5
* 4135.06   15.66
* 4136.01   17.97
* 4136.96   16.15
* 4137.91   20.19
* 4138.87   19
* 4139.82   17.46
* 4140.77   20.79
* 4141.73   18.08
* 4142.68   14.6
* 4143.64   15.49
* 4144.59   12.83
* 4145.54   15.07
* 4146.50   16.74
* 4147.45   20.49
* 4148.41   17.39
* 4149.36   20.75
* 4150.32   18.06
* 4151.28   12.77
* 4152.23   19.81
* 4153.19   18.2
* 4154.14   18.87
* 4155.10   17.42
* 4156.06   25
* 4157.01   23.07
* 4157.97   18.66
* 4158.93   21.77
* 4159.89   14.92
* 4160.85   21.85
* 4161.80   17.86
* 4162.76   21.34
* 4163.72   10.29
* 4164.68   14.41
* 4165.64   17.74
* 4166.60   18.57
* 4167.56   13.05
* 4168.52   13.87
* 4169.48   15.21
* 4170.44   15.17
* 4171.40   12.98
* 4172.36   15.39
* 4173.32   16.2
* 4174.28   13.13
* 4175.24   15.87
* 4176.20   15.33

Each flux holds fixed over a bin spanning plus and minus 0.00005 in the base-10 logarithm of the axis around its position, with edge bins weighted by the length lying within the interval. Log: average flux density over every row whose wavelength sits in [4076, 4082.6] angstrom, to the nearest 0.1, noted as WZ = 15.6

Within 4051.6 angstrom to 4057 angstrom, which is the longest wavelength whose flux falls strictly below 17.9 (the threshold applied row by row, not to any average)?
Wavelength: 4054.91 angstrom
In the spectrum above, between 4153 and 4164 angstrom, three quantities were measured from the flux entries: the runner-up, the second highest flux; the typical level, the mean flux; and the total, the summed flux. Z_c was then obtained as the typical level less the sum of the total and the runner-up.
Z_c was -233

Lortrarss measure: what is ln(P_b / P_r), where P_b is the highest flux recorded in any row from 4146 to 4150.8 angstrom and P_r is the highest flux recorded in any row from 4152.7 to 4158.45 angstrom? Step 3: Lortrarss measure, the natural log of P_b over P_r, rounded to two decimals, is -0.19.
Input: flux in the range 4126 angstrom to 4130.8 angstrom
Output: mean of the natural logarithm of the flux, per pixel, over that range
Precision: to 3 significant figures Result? 2.83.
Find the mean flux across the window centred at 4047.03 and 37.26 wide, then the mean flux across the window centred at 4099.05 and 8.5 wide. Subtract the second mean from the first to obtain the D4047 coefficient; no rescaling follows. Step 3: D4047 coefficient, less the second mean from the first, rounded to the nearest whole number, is 4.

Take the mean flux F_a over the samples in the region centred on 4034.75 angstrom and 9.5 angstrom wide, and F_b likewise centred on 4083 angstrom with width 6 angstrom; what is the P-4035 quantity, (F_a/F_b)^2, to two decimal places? 1.22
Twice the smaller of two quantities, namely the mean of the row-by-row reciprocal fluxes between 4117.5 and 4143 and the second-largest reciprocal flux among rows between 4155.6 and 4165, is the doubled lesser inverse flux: 0.121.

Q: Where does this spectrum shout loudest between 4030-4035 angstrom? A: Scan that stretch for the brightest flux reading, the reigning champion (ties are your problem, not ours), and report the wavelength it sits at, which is 4030.71 angstrom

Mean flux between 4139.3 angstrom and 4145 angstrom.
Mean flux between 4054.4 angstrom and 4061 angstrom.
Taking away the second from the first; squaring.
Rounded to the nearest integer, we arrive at 1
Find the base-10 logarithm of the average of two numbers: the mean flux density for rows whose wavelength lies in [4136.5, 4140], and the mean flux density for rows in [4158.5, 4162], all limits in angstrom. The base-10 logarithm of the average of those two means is 1.27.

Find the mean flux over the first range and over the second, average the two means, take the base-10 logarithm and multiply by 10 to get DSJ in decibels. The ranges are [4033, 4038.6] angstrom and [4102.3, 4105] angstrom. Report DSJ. 11.7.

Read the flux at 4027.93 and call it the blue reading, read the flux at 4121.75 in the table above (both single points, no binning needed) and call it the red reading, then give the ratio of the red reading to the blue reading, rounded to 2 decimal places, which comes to 1.08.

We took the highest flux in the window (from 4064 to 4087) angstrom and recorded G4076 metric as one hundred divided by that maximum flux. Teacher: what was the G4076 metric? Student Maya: 4.4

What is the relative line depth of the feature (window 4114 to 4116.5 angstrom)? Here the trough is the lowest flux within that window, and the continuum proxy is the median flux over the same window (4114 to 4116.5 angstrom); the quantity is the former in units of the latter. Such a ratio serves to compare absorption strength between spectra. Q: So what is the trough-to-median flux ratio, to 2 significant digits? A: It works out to 0.79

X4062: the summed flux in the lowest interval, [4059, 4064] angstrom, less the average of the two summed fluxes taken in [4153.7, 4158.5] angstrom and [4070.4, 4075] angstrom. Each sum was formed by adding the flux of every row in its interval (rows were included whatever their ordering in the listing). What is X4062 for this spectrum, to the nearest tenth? -16.8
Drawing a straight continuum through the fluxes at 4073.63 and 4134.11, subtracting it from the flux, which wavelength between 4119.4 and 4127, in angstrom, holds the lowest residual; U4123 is 4124.60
